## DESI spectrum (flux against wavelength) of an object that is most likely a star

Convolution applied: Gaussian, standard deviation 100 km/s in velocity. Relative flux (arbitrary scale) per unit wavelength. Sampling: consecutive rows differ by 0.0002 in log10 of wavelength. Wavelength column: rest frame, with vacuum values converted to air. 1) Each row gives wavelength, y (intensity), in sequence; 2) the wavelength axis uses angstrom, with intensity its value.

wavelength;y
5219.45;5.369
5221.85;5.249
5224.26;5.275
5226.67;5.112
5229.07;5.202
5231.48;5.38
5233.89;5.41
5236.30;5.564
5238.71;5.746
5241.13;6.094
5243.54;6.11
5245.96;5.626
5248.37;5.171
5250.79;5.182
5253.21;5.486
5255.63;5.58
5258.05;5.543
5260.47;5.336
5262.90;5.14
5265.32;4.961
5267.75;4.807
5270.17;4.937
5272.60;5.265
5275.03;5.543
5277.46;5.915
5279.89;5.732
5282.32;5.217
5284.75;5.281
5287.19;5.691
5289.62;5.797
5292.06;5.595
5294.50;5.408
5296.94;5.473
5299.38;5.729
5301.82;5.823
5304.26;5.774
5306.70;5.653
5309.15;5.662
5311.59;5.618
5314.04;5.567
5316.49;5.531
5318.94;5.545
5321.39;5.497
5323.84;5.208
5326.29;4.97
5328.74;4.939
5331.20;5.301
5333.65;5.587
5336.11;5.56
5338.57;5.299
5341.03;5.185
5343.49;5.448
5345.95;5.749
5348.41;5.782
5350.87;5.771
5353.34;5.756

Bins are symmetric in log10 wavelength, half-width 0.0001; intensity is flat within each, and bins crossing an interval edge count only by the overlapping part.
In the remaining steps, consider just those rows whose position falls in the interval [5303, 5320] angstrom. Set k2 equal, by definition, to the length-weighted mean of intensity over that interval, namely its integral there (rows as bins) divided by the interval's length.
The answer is 5.62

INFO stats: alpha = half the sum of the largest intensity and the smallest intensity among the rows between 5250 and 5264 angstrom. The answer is 5.36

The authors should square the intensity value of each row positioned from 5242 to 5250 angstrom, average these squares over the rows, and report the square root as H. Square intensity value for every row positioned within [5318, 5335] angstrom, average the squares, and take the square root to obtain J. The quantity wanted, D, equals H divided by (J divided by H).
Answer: 6.02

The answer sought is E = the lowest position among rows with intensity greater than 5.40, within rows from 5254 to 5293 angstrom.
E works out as 5255.63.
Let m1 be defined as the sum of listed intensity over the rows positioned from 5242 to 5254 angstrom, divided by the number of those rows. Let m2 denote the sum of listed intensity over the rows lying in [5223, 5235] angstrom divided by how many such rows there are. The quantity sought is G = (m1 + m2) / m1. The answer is 1.96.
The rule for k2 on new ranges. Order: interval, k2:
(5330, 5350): 5.50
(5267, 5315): 5.53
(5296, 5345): 5.47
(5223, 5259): 5.50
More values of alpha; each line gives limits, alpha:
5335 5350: 5.48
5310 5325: 5.41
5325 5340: 5.26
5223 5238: 5.34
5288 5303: 5.62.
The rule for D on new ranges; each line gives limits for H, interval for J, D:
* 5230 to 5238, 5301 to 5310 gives 5.19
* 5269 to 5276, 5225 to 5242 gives 5.01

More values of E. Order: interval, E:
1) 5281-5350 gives 5287.19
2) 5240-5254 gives 5241.13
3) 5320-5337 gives 5321.39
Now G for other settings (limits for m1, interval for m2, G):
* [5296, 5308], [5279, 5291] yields 1.97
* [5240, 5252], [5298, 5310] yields 2.02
